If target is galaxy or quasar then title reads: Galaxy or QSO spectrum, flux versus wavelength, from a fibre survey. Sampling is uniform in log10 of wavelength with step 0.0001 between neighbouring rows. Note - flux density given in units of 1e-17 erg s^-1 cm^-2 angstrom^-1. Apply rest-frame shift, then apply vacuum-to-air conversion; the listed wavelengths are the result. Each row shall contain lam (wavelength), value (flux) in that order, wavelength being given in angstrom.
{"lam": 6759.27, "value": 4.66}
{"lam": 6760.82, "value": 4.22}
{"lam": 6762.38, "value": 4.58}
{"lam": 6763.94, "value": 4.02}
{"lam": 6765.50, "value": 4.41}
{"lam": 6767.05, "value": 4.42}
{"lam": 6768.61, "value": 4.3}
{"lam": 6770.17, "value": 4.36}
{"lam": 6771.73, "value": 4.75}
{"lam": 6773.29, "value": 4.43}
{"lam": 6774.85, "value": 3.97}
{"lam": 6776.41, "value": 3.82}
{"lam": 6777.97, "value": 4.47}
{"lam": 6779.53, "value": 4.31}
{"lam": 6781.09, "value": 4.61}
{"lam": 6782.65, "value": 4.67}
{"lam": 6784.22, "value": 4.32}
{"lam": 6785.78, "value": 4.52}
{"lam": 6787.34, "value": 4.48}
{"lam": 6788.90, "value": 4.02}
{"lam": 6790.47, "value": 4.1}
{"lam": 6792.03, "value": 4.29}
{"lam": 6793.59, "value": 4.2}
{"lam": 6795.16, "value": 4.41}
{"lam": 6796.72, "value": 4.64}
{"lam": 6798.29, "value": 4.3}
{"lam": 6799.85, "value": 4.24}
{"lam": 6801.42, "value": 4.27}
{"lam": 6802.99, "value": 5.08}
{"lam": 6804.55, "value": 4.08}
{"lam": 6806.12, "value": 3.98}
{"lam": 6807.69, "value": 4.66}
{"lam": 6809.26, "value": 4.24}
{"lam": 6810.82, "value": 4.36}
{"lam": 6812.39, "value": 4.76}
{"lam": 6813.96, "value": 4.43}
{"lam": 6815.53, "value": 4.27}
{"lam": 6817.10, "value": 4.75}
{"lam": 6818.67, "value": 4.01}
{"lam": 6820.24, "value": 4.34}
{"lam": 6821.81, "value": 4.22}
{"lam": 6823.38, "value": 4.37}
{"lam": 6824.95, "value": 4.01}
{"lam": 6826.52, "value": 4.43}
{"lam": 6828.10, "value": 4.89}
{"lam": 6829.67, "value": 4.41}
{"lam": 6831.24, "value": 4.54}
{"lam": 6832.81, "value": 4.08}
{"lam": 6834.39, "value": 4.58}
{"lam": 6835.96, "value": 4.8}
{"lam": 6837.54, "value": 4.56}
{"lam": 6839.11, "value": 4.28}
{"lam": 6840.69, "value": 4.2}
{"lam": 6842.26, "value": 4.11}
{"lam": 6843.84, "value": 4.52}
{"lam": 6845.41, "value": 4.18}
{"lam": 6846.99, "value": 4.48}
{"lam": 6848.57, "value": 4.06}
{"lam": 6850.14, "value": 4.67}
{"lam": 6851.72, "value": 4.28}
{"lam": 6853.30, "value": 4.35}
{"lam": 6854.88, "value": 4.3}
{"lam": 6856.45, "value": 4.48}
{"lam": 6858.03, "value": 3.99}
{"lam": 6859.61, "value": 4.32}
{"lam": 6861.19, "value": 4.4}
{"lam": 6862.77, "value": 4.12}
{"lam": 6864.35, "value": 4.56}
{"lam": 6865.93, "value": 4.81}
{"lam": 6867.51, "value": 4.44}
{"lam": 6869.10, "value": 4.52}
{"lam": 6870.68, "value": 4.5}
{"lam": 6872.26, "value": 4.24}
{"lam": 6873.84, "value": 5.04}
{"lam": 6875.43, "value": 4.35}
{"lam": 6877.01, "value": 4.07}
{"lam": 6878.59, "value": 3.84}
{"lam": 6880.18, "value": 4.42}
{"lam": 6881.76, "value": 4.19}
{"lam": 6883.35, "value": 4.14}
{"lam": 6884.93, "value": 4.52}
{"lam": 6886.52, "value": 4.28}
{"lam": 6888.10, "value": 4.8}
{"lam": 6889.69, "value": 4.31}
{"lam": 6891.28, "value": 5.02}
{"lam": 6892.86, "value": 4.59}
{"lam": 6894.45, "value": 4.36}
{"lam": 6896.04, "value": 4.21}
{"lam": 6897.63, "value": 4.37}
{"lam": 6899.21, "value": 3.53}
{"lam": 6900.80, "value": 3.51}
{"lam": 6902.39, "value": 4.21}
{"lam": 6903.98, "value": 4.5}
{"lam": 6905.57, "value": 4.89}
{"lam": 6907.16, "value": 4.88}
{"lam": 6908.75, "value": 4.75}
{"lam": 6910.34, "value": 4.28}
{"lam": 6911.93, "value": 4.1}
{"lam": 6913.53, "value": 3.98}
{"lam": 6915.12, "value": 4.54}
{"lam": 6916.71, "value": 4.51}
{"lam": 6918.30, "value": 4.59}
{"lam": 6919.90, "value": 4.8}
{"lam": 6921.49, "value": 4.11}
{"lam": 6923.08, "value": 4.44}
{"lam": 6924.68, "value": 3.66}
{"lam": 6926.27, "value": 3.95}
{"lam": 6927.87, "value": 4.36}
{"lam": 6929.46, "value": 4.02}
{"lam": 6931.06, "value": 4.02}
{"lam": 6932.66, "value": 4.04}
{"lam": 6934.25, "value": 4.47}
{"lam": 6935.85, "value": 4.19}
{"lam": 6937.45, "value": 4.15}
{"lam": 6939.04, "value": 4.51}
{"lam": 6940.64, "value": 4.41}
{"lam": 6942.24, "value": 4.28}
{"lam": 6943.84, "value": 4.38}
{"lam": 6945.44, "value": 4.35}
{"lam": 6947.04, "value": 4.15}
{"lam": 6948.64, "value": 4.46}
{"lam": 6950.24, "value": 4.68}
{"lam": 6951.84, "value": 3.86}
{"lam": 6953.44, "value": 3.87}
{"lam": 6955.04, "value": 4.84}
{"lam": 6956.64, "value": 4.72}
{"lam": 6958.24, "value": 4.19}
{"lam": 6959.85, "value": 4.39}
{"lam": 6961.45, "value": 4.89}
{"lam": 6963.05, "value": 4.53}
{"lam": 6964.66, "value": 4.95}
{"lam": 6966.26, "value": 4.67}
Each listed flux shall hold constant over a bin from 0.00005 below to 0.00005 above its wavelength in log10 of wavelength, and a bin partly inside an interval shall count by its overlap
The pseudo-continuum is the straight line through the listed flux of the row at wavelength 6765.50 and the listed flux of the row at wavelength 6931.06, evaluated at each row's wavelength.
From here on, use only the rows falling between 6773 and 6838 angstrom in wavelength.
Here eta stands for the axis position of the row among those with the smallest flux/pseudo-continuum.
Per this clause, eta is 6776.41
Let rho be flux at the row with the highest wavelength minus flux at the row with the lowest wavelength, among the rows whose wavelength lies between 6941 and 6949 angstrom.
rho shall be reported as 0.18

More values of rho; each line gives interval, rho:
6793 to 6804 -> 0.88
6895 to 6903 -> 0.00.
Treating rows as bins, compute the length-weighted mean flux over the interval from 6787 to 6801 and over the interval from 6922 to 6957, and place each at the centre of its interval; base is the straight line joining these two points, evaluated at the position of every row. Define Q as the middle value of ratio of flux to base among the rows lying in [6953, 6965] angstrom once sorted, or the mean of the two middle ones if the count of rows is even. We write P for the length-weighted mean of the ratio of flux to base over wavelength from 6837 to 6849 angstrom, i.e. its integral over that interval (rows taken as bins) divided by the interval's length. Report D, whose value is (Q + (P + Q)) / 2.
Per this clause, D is 1.59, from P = 1.00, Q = 1.09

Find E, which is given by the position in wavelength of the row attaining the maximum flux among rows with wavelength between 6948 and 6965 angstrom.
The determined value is 6964.66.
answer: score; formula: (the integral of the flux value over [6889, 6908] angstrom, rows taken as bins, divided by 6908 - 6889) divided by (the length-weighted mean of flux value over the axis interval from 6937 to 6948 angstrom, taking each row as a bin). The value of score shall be 1.01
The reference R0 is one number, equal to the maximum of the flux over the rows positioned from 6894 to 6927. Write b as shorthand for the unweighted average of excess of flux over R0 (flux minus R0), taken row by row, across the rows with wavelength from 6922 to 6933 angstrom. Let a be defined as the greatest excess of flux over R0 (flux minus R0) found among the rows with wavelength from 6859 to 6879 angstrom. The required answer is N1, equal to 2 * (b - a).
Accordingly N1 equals -1.94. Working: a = 0.15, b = -0.82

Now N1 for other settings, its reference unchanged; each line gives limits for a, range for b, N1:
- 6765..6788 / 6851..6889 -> -0.75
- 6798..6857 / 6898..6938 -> -1.64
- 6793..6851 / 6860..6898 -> -1.32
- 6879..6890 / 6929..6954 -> -1.12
